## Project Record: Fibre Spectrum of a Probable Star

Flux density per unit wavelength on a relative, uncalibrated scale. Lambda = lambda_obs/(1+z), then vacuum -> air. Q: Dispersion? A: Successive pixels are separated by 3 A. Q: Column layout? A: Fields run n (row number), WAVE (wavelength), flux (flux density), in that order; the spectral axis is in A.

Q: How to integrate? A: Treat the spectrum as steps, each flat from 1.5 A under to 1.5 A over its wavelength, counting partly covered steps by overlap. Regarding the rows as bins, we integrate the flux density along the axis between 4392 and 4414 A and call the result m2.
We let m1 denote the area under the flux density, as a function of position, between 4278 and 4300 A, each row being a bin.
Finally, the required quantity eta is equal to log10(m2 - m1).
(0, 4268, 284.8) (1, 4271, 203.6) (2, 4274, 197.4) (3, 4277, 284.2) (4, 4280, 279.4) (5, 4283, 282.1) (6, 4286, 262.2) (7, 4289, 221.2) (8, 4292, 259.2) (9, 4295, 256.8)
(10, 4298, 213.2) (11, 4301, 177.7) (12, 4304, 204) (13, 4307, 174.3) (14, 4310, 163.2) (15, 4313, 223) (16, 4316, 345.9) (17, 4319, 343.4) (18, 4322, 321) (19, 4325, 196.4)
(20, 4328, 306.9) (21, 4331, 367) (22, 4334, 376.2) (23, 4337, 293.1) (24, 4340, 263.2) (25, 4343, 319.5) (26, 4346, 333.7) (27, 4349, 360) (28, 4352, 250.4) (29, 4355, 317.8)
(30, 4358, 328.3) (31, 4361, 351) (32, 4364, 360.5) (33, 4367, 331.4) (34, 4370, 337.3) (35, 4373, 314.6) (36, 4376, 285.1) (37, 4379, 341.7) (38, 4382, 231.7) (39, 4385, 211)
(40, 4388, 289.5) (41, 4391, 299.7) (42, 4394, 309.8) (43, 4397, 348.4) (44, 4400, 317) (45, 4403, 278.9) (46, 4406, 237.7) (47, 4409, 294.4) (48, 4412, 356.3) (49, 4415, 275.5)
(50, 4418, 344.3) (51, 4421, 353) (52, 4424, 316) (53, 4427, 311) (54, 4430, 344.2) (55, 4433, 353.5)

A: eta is 3.07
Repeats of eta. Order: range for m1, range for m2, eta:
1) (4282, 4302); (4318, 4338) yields 3.18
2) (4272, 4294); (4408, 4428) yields 2.94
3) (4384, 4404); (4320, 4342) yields 2.89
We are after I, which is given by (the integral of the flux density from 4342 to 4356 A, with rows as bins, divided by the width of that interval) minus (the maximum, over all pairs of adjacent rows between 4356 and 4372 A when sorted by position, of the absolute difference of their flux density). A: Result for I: 287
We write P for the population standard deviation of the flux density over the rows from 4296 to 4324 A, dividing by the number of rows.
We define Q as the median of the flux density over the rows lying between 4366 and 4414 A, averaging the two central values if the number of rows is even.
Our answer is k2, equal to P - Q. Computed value -234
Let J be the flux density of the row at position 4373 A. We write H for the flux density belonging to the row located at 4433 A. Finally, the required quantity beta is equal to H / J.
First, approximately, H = 353.5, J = 314.6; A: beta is 1.12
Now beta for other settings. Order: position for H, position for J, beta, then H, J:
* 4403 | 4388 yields 0.96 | 278.9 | 289.5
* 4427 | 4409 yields 1.06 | 311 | 294.4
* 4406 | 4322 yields 0.74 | 237.7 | 321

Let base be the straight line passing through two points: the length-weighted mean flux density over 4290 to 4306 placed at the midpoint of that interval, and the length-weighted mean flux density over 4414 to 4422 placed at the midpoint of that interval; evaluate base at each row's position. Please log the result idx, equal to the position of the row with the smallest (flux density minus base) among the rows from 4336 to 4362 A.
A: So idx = 4352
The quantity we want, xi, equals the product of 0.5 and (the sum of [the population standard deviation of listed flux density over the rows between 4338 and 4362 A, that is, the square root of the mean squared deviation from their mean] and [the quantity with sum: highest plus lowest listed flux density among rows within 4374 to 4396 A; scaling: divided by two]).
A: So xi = 156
